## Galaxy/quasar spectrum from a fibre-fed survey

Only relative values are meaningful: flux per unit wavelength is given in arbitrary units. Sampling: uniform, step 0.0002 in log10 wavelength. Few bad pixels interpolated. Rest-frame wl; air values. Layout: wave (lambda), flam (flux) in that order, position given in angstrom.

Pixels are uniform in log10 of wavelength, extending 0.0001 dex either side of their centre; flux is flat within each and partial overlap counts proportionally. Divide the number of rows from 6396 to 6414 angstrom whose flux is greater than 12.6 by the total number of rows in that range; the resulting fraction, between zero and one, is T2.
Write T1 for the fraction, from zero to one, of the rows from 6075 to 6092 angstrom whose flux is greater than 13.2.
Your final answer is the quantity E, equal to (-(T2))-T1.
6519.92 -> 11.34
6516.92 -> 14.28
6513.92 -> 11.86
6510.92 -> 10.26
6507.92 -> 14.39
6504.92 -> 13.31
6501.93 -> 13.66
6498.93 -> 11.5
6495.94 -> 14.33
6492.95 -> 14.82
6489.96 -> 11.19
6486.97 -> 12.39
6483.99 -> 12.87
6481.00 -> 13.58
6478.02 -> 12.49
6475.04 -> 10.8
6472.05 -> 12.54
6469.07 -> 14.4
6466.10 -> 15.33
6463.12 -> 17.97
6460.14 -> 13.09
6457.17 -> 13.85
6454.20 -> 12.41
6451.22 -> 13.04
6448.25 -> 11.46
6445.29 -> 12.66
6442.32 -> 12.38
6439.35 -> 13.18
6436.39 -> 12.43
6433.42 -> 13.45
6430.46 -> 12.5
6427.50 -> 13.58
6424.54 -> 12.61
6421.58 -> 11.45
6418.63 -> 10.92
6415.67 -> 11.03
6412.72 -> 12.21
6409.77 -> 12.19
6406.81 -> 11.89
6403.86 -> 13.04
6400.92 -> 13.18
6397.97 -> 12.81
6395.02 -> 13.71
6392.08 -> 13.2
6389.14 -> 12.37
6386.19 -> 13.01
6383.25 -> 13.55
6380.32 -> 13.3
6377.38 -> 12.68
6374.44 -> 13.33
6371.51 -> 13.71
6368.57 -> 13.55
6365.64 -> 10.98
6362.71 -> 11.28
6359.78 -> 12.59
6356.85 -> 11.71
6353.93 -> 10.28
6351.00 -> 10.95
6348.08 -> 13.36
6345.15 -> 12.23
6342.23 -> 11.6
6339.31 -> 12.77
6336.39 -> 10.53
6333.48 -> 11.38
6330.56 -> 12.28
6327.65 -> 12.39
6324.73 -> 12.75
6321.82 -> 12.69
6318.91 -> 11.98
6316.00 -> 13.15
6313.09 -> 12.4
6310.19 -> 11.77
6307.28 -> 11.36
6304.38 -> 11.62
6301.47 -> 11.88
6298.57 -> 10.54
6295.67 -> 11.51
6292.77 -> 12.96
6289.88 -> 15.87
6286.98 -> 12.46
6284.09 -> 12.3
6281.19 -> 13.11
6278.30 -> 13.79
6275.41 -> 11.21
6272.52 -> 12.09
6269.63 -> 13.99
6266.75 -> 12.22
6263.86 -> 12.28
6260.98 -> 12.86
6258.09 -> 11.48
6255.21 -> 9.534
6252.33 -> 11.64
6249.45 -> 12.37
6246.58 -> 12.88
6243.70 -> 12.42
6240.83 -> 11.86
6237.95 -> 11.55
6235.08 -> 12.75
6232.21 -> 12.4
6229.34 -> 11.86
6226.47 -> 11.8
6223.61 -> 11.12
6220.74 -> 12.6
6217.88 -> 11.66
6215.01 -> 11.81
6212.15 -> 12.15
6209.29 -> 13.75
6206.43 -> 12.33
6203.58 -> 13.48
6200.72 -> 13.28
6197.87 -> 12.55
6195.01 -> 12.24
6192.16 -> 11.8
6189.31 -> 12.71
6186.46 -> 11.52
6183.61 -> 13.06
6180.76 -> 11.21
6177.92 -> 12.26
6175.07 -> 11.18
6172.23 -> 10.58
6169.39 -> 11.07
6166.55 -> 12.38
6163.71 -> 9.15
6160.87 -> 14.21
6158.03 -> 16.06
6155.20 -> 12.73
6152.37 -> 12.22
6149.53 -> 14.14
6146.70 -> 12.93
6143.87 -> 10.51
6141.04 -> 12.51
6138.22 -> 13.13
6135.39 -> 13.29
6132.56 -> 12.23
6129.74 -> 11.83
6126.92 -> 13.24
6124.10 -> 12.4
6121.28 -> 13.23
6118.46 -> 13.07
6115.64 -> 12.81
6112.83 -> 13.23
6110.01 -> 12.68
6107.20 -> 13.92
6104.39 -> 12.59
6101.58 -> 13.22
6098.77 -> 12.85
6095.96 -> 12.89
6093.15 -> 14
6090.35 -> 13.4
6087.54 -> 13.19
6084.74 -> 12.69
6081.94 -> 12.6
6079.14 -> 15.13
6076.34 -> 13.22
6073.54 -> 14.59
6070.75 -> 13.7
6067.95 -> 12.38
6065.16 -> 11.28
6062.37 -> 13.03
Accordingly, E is -1.0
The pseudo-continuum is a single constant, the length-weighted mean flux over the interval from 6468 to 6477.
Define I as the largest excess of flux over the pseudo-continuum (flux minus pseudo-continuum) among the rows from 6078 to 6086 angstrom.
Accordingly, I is 2.6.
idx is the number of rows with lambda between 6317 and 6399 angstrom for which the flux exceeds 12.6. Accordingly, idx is 14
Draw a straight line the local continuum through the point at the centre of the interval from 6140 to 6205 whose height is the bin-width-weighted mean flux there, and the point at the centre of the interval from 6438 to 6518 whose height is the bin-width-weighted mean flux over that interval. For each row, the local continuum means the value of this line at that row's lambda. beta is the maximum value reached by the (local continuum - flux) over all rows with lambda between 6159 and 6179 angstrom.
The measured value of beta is 3.2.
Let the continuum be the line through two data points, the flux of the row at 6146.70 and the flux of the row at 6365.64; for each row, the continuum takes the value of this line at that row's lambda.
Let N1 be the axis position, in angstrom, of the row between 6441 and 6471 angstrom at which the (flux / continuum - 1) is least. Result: 6448.25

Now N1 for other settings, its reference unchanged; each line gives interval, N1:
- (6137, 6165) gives 6163.71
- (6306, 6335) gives 6307.28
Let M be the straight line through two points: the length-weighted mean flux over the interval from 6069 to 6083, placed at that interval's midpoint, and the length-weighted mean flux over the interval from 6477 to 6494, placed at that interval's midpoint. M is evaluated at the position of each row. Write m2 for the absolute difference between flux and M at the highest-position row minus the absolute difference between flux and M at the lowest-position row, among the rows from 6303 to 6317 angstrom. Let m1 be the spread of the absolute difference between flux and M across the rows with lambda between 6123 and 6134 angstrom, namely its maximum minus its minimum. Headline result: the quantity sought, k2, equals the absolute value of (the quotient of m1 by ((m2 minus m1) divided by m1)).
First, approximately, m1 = 1.4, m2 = -1.6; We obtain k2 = 0.7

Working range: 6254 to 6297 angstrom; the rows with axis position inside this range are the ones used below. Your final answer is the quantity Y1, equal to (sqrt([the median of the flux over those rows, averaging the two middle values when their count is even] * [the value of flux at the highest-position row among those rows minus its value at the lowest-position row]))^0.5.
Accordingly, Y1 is 2.2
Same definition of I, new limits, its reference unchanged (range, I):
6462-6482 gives 5.5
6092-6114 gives 1.5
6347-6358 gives 0.9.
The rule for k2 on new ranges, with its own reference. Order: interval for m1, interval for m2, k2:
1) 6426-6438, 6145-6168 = 0.0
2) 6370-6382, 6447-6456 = 0.1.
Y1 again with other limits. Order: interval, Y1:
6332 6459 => 2.4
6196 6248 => 1.4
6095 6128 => 1.5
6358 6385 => 1.9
